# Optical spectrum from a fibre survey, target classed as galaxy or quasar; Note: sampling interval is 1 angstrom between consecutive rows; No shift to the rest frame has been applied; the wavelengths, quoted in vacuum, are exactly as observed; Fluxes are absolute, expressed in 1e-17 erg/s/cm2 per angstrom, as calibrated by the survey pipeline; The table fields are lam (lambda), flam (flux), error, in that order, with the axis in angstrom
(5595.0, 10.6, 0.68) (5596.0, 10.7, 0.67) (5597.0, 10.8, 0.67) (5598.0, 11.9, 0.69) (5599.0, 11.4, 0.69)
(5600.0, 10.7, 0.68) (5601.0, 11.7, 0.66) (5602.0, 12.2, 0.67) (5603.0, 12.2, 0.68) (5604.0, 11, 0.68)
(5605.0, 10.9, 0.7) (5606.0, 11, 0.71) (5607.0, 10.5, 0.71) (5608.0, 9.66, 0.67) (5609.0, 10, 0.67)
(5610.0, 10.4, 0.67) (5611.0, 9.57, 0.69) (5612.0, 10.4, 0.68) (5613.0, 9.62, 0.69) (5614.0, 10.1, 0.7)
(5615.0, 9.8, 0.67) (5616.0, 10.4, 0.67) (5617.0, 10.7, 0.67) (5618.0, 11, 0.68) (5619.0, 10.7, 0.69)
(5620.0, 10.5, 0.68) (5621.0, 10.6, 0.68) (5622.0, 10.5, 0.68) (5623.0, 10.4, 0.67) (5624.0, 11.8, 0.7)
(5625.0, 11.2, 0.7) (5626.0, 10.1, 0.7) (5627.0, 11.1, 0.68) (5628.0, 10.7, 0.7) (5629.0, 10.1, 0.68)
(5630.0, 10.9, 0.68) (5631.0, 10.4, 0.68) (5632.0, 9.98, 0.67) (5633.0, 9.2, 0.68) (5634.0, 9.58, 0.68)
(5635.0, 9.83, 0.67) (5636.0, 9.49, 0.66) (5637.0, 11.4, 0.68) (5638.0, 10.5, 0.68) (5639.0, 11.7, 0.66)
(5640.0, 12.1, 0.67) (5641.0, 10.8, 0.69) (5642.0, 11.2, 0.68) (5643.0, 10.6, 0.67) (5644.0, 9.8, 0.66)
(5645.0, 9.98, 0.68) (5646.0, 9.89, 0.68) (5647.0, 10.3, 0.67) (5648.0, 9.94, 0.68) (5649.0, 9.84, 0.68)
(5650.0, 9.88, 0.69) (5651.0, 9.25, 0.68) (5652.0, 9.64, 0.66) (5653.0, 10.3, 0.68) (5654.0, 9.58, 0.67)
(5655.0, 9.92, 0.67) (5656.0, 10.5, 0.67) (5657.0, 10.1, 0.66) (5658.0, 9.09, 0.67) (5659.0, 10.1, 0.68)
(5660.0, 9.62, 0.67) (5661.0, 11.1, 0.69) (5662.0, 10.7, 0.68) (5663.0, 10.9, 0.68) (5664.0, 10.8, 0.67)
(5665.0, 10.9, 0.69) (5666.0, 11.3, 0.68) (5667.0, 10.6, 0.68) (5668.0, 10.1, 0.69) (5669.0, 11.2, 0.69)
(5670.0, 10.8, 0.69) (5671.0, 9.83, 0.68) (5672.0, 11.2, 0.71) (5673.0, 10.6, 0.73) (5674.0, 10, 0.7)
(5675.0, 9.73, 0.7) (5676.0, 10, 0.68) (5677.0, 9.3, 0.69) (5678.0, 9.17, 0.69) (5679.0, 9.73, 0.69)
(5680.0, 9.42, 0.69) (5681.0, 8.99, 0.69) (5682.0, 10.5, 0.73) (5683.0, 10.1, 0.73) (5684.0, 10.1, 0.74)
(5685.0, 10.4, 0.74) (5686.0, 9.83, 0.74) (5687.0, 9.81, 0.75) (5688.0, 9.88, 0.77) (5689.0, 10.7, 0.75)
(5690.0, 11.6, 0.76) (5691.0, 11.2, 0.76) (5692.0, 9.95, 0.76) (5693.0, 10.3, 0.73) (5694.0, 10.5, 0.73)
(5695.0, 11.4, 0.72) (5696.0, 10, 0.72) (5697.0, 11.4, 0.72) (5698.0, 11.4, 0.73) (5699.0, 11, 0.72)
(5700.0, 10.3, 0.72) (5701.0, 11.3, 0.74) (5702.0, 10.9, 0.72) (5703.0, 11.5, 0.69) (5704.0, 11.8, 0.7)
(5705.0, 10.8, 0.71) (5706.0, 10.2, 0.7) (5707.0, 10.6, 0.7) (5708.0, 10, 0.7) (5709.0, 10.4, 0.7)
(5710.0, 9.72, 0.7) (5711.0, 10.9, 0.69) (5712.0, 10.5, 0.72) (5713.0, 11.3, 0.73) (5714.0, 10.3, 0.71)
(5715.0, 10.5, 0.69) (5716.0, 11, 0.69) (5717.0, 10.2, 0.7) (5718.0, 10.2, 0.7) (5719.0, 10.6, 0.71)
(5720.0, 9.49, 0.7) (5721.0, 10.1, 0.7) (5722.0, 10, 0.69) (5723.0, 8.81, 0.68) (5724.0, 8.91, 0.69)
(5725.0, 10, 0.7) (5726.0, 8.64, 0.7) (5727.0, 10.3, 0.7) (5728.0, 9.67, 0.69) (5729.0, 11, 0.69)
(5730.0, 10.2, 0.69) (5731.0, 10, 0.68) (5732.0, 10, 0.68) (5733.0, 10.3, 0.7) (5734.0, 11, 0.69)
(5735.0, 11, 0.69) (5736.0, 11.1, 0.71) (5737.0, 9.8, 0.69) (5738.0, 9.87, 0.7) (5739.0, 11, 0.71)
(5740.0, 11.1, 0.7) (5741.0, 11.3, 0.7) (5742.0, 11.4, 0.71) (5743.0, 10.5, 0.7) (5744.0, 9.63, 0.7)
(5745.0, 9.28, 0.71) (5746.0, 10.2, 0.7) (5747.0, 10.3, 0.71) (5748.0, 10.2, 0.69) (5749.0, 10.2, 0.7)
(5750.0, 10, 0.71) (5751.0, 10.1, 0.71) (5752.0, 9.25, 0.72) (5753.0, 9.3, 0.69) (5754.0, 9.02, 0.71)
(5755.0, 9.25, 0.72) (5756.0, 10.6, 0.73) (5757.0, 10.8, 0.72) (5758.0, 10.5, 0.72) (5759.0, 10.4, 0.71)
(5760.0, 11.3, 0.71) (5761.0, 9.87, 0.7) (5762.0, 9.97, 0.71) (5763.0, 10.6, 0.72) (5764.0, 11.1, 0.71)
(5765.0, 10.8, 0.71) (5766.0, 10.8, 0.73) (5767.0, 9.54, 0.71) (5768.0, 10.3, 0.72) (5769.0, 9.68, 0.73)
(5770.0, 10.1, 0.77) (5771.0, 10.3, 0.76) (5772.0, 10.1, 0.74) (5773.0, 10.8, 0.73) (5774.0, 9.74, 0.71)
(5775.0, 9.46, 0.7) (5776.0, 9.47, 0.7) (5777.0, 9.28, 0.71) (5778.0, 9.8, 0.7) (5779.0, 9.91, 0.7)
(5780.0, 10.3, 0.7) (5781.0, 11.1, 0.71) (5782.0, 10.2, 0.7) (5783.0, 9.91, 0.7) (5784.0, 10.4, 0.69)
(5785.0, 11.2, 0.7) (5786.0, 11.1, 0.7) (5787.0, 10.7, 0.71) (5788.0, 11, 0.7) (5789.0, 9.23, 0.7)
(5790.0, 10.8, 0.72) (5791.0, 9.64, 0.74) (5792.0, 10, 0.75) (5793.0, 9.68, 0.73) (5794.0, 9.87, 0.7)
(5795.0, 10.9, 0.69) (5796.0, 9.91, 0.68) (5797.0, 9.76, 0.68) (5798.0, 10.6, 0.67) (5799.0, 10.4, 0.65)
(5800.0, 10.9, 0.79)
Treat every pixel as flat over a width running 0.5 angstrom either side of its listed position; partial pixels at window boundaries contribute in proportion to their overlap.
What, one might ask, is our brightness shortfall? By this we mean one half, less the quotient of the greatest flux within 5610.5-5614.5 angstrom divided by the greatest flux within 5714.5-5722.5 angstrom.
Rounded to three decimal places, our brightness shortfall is -0.445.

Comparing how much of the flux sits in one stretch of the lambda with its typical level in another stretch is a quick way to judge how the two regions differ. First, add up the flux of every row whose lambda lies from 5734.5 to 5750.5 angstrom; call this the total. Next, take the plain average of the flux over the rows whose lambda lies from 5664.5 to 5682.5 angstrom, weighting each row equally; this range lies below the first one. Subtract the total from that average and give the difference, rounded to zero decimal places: -157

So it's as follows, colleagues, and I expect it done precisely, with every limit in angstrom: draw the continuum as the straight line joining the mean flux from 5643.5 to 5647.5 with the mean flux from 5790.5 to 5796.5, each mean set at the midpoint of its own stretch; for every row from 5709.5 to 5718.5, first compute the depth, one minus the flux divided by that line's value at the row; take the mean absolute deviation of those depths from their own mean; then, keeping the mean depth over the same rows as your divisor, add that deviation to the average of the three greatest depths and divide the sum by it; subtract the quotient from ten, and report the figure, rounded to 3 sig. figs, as 10.6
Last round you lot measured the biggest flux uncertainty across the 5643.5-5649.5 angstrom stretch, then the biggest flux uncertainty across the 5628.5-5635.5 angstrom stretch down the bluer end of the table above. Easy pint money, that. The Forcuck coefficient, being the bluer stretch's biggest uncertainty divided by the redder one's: 1.00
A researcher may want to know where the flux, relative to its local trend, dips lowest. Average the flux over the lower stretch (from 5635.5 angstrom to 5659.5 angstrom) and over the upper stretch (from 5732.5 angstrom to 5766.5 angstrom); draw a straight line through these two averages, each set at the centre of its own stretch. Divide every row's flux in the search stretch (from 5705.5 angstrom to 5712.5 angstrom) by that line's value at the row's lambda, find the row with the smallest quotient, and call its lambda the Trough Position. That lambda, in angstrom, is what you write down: 5710.0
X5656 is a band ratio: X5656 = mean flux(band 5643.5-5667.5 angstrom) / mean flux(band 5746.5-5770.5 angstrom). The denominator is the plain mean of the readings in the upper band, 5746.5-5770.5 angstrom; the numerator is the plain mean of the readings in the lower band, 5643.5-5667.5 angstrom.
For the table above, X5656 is 1.00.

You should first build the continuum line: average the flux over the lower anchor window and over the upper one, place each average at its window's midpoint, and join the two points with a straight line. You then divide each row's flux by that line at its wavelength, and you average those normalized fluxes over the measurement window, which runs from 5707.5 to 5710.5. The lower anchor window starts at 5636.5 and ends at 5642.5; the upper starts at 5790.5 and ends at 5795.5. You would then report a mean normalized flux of 0.94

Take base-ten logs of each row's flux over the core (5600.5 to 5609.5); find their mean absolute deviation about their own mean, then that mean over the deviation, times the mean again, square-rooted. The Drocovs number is 6.4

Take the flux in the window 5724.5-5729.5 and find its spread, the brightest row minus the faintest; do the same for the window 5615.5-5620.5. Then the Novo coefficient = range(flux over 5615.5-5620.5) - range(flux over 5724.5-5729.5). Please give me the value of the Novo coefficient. -1.76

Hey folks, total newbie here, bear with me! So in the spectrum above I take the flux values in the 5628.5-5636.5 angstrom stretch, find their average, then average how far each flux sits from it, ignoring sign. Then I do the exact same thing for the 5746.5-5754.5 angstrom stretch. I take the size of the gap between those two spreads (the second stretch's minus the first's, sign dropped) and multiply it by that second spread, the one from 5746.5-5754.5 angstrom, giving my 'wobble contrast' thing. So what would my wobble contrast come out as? 0.02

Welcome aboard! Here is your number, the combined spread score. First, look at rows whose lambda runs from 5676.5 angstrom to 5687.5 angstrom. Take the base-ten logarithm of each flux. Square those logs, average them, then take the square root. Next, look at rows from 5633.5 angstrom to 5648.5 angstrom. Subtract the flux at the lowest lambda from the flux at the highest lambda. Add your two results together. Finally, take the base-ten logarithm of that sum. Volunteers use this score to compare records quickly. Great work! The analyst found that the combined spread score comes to 0.13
